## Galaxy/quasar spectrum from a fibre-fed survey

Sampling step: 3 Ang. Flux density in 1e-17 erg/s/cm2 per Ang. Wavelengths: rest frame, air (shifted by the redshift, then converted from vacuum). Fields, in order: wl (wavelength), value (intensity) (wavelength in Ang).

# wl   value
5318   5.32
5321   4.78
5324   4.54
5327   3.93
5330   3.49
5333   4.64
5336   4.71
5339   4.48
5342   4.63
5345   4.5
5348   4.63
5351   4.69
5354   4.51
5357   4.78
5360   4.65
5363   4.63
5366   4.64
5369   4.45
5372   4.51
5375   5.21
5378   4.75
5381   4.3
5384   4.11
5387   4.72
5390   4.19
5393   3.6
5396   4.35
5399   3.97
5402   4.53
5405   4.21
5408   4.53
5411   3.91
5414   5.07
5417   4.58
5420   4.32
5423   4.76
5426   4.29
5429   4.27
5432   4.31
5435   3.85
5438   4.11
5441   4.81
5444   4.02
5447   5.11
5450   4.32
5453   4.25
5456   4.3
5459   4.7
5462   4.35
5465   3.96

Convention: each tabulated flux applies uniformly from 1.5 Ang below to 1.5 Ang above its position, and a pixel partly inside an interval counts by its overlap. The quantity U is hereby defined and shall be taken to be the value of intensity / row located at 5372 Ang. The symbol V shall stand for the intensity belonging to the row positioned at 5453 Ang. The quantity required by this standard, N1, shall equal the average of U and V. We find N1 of 4.4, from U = 4.51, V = 4.25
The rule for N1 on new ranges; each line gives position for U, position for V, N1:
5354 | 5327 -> 4.2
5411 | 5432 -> 4.1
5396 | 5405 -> 4.3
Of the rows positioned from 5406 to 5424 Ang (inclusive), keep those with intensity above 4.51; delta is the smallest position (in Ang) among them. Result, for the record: 5408 Ang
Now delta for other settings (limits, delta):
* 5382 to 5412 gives 5387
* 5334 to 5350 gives 5336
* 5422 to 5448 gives 5423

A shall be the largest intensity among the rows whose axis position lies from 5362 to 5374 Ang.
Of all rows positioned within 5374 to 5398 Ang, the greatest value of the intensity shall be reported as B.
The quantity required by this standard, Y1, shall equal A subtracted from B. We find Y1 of 0.6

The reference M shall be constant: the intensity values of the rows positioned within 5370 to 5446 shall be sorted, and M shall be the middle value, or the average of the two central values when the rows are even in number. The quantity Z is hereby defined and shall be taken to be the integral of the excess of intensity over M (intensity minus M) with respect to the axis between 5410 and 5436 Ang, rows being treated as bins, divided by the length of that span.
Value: 0.08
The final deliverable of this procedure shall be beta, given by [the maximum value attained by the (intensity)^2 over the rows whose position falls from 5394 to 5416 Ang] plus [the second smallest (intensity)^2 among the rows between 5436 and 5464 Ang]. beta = 43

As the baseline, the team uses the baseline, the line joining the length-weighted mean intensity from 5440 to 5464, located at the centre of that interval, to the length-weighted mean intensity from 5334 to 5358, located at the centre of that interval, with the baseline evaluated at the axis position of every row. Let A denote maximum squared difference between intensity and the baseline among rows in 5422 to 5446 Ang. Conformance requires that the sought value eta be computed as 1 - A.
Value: 0.6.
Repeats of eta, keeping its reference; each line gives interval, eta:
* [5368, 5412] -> 0.1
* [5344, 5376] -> 0.6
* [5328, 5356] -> -0.3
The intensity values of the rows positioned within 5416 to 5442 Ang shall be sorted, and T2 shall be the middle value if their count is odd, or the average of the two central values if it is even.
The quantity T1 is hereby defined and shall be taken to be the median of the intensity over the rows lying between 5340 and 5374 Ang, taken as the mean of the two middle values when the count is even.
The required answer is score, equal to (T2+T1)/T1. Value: 1.931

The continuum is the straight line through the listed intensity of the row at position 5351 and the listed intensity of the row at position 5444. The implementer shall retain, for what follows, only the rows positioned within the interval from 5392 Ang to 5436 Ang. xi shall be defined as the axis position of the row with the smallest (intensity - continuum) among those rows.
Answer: 5393 Ang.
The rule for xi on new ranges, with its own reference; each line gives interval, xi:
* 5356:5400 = 5393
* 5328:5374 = 5330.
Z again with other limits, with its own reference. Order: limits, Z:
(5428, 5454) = 0.03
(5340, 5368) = 0.31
